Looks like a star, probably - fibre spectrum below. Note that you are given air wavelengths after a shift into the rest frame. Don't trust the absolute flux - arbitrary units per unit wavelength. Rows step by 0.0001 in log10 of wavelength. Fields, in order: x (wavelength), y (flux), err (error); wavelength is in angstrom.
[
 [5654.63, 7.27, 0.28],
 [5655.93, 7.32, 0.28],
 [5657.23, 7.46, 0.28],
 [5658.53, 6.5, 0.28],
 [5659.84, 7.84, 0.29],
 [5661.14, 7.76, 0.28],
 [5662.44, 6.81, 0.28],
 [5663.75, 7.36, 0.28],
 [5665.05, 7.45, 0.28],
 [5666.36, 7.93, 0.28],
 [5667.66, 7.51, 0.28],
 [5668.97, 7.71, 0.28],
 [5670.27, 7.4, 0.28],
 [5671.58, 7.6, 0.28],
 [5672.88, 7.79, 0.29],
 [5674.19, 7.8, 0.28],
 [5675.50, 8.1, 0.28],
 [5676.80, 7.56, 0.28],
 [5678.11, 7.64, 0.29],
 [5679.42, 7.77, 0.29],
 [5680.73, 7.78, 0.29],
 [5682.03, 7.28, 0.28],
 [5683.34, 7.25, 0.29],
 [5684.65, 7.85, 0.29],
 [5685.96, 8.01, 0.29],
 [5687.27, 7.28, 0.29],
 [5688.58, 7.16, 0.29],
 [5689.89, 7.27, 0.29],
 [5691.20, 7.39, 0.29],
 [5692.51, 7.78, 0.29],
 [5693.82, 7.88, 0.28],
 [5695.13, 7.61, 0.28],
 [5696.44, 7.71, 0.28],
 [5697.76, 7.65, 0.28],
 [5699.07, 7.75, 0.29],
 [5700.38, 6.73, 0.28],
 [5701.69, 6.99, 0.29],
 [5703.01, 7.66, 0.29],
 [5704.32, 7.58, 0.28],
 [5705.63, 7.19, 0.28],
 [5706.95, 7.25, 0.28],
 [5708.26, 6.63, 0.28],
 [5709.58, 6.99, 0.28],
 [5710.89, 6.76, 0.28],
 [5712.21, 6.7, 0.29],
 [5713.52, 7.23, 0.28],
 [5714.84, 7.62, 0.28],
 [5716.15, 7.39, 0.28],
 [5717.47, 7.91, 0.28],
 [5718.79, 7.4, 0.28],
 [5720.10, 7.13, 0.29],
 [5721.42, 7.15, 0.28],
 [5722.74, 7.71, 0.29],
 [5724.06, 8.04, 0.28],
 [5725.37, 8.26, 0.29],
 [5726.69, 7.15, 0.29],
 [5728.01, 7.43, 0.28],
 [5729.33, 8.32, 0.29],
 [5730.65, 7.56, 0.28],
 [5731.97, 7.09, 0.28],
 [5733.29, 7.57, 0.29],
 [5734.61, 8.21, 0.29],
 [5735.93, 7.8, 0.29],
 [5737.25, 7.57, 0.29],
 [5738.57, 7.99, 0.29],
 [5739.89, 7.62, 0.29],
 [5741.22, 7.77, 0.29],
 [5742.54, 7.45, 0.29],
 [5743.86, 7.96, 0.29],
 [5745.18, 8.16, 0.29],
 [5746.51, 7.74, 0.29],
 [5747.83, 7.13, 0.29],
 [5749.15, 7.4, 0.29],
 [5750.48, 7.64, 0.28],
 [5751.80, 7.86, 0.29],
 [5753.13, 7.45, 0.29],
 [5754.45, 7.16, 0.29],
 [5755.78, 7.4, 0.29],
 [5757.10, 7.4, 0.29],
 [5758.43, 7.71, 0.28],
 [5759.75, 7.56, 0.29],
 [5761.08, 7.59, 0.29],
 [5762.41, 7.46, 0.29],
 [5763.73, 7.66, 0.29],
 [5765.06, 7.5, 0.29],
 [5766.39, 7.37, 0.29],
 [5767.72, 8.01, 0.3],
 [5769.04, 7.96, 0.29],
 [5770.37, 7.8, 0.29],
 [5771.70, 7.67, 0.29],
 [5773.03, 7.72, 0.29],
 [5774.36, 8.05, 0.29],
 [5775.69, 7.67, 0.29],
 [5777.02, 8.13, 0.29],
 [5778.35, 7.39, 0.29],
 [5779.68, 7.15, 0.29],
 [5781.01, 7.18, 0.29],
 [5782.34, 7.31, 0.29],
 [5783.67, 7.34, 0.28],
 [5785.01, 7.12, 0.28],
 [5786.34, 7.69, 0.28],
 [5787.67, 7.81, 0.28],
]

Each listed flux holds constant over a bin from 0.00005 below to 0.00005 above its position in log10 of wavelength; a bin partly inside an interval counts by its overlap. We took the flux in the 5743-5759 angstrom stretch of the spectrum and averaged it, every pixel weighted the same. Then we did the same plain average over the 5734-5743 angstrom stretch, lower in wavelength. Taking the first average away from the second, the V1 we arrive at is 0.19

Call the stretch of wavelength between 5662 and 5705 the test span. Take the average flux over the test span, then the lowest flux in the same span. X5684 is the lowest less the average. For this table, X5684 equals -0.82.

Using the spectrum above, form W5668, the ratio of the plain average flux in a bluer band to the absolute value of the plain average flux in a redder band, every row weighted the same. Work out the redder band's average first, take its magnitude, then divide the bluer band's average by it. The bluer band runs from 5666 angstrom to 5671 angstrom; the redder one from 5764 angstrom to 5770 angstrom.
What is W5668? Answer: 0.99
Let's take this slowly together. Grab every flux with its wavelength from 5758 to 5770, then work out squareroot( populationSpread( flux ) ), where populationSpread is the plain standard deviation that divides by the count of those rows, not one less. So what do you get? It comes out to 0.45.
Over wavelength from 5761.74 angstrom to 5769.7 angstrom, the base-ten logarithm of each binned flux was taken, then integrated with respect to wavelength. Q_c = 7.04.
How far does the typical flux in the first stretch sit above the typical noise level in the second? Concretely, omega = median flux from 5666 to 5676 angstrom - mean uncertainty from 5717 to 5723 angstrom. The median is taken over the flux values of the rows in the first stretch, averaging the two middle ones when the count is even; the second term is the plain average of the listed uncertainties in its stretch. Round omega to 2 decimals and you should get 7.47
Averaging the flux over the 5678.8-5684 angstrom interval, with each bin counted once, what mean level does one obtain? 7.52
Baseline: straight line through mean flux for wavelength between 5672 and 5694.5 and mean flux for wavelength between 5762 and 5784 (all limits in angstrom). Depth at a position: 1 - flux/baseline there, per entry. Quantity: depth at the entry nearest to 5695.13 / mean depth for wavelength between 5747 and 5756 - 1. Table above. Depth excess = -1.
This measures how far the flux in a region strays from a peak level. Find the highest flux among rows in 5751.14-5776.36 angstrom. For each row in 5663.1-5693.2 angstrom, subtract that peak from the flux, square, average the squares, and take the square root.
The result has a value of 0.53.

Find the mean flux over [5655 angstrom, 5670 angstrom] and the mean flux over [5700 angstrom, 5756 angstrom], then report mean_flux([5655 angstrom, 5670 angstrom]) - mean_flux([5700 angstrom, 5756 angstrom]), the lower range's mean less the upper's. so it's -0.06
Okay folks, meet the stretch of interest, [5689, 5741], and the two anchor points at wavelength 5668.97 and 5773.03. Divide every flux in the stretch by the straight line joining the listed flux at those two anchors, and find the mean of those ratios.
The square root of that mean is 0.98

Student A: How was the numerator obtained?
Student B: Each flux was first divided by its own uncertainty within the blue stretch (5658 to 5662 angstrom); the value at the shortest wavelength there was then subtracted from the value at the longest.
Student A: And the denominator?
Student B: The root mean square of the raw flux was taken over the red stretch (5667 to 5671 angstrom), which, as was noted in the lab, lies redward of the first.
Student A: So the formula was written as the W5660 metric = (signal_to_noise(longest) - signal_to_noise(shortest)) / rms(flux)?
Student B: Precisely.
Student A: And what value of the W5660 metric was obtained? 0.6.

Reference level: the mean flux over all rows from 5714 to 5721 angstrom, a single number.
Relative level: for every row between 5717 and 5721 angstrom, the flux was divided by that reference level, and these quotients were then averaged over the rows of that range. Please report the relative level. 1.00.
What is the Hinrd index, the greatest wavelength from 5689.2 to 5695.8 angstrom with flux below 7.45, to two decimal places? 5691.20 angstrom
